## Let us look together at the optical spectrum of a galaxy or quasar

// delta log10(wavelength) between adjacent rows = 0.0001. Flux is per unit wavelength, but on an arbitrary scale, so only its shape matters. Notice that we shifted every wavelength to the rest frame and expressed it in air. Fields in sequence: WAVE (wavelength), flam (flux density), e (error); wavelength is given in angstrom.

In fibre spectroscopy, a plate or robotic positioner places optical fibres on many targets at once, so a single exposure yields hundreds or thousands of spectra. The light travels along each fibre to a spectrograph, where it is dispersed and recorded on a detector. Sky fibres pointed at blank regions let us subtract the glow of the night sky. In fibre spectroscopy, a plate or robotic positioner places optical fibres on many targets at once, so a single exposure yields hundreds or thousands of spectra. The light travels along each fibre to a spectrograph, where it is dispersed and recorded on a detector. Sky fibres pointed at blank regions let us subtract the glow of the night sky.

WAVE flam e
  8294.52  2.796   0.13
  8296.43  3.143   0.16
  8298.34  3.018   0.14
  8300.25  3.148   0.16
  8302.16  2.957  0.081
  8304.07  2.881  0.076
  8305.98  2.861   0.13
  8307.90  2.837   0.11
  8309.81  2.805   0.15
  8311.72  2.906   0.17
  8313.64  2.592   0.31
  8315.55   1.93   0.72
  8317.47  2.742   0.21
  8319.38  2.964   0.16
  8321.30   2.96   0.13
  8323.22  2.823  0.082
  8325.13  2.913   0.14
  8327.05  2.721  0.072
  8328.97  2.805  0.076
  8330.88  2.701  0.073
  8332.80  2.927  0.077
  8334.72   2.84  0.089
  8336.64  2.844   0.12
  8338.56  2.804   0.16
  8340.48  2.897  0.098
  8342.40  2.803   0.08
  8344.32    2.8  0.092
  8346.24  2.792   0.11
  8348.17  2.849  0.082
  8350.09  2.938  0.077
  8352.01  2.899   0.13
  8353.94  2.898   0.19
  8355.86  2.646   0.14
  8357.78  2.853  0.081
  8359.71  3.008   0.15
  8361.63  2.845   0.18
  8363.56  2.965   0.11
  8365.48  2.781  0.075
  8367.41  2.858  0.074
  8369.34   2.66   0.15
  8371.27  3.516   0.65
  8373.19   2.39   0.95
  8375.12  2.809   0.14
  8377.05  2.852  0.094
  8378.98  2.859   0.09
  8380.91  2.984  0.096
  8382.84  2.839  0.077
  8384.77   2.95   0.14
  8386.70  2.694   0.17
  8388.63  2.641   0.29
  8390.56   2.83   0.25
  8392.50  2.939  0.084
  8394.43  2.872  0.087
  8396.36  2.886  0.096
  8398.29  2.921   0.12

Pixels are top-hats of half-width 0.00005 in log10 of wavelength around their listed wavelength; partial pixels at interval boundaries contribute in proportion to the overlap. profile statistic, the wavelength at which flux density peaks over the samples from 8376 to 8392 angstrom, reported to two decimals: 8380.91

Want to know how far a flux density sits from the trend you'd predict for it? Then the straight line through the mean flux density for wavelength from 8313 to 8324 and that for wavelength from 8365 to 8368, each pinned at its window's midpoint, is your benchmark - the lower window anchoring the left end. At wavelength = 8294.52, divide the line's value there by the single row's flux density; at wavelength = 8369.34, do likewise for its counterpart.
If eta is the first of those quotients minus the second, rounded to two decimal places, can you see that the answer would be -0.14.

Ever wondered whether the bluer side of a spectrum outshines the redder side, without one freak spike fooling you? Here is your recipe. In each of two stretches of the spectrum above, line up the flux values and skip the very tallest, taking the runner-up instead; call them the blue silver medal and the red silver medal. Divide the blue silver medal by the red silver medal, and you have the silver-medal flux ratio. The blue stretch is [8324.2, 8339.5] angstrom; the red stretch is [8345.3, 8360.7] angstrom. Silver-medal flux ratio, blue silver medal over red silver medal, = 0.99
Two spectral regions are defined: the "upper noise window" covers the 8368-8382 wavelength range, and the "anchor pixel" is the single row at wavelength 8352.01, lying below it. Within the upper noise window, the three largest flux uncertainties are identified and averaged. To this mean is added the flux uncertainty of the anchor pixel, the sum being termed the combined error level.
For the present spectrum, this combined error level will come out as 0.71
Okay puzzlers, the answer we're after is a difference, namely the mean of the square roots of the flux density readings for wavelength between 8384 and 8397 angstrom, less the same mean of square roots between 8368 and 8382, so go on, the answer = -0.01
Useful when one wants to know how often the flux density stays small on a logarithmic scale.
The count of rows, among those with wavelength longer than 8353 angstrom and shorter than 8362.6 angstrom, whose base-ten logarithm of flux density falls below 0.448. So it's 1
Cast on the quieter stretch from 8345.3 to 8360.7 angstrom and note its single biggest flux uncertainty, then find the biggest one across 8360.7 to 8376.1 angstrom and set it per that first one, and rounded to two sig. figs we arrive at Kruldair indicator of 5.0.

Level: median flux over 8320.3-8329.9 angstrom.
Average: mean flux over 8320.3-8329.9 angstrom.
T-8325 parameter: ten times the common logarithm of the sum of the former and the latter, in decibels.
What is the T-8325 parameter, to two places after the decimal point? 7.53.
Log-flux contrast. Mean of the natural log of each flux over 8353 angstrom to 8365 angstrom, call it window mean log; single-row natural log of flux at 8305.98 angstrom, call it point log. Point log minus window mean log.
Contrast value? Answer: 0.00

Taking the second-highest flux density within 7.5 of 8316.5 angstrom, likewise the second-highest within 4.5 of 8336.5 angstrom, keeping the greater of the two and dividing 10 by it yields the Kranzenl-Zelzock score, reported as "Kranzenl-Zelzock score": 3.38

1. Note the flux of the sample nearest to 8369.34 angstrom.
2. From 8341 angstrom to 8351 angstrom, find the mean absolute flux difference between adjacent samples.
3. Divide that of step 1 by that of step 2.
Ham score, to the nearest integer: 68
